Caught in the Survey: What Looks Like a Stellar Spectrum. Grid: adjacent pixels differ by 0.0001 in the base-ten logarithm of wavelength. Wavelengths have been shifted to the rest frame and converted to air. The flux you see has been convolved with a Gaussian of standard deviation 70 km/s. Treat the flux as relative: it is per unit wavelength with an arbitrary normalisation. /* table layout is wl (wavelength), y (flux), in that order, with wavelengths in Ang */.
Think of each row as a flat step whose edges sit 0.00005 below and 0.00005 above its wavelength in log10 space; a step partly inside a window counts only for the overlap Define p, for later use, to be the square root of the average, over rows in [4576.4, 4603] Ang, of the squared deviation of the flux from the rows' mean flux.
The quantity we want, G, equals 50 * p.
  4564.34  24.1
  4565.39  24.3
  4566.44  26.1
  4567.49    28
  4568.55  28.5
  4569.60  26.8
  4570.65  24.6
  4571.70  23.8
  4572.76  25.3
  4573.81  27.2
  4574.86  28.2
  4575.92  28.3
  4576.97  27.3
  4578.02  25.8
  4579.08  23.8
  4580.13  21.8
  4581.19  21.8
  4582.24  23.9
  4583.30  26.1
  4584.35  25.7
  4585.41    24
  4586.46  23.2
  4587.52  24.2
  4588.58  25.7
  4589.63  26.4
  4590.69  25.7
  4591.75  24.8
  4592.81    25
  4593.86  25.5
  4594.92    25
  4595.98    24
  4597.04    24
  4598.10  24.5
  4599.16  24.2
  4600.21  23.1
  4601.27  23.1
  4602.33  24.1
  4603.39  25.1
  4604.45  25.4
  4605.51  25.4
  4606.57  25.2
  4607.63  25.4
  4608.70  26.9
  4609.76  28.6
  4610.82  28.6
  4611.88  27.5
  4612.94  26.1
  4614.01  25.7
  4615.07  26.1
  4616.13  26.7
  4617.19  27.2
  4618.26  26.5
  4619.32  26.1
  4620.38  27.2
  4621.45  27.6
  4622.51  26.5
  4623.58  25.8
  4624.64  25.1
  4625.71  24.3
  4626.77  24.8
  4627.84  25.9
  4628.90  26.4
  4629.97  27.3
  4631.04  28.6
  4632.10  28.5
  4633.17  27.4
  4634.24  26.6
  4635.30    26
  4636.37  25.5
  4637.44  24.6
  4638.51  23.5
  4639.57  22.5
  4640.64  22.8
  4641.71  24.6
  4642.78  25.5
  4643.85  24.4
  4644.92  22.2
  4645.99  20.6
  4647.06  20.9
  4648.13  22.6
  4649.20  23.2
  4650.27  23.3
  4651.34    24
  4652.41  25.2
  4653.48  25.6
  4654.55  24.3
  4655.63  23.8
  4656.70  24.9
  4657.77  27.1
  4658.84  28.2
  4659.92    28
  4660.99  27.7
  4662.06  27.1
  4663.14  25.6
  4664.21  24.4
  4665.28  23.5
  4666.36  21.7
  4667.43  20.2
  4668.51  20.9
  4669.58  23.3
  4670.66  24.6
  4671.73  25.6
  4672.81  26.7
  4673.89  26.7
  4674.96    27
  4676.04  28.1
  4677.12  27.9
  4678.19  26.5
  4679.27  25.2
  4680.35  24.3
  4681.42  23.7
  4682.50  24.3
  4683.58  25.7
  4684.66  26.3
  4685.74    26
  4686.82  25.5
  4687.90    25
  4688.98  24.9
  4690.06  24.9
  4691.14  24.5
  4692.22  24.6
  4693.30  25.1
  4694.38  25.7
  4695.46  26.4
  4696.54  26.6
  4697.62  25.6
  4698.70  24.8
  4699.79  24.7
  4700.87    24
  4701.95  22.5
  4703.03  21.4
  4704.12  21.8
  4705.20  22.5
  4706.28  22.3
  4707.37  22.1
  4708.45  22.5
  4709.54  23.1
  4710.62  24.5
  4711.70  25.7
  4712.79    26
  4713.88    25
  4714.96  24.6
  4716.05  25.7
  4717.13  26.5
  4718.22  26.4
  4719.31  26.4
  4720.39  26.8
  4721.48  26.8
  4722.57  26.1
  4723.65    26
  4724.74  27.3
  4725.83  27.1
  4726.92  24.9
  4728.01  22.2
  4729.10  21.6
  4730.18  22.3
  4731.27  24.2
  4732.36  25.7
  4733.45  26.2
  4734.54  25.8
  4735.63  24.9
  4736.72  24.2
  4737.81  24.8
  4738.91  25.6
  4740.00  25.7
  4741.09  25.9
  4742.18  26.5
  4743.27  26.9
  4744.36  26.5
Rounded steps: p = 1.32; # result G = 66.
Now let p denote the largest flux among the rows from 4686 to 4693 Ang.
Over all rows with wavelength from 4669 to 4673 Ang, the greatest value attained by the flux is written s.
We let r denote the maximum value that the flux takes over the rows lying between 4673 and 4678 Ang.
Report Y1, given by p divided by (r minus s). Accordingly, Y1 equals 18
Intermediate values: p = 25.5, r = 28.1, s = 26.7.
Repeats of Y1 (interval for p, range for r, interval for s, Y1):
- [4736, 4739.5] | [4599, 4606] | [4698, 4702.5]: 43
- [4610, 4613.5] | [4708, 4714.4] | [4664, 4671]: 20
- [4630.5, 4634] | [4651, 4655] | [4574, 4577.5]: -11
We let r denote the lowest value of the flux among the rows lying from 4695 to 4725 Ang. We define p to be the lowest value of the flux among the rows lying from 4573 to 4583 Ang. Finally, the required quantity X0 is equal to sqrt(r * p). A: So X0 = 21.6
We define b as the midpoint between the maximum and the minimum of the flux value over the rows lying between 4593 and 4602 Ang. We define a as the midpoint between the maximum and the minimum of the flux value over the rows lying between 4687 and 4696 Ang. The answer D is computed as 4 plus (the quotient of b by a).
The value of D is 4.95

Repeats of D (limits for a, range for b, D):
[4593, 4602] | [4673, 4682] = 5.07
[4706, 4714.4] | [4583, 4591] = 5.03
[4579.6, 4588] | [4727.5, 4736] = 5.00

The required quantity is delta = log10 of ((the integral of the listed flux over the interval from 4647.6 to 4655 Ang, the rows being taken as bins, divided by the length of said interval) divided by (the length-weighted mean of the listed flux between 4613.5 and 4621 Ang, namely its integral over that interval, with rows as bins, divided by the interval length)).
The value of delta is -0.043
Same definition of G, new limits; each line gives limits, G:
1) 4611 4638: 54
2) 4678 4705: 66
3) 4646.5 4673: 110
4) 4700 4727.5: 93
